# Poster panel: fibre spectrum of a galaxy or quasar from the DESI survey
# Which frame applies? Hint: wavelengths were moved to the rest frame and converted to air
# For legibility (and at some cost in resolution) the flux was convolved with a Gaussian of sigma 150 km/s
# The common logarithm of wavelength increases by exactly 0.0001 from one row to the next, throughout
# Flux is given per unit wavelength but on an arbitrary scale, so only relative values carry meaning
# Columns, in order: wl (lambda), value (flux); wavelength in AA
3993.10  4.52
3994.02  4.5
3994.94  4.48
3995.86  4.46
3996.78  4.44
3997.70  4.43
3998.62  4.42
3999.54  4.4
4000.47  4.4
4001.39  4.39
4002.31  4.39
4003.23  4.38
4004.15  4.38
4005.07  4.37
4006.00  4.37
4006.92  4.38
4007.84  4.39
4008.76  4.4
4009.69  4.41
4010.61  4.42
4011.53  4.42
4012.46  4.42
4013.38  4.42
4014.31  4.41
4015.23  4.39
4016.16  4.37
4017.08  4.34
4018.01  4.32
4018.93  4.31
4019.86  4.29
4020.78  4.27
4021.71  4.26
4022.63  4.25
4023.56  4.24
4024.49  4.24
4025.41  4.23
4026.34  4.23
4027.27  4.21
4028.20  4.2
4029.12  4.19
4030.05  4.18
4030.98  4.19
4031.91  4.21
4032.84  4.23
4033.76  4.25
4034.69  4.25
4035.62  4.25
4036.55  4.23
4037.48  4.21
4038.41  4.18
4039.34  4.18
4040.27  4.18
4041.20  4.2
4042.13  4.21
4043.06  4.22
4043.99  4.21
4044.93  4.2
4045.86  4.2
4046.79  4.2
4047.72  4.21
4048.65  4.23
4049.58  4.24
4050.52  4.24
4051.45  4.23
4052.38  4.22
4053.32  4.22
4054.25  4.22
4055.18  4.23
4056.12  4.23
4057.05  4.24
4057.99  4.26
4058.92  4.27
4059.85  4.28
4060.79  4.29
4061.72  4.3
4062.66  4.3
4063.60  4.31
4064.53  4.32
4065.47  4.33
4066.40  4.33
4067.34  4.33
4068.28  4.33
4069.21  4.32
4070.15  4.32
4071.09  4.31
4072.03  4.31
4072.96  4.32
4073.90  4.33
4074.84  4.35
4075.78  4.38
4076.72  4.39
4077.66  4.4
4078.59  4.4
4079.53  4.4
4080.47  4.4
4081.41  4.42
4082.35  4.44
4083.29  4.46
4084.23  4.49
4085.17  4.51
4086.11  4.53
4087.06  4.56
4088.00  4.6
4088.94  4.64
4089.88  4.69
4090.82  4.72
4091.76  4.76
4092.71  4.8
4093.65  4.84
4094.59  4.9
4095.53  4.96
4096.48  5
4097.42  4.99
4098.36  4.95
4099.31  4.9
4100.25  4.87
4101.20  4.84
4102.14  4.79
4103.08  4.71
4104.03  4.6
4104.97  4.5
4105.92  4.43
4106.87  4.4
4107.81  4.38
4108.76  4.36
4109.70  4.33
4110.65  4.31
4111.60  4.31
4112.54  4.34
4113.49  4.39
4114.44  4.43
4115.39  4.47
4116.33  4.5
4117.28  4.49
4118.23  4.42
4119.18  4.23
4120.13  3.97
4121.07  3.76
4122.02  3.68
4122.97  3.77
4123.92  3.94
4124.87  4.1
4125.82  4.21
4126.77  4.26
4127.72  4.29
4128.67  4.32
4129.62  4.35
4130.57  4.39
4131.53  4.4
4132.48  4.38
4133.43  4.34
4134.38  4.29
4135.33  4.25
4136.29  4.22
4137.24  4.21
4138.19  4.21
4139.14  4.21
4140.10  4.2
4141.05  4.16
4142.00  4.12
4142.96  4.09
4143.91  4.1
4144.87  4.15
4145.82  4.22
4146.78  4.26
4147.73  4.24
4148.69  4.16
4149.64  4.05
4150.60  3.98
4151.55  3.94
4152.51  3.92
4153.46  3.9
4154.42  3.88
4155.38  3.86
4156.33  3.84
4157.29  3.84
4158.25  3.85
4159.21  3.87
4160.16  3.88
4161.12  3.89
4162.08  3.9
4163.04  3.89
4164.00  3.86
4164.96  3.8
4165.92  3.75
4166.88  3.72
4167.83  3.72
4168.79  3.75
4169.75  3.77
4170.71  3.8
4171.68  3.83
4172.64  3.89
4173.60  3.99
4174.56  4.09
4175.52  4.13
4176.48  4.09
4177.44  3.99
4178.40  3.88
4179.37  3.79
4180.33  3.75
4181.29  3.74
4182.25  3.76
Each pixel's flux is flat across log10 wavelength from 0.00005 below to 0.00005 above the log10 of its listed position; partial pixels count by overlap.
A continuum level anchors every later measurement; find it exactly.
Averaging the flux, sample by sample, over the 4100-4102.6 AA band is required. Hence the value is 4.8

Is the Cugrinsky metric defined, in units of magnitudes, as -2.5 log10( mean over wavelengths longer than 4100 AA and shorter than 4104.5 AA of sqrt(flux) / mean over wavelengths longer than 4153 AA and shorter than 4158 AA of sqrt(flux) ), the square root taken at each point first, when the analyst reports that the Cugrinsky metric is -0.11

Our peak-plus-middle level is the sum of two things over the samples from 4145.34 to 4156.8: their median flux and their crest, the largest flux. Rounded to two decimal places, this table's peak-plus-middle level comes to 8.22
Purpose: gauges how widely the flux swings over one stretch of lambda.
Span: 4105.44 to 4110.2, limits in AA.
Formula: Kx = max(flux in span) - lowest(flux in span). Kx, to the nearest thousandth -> 0.100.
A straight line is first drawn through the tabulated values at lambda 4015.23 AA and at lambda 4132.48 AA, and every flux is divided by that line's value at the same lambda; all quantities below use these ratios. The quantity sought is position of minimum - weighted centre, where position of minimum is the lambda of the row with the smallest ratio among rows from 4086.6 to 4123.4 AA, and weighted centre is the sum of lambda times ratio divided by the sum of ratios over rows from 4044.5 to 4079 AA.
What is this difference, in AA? 60.2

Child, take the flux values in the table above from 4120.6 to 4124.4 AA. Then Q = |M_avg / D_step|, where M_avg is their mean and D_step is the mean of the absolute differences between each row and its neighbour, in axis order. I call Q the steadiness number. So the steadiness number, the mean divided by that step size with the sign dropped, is 33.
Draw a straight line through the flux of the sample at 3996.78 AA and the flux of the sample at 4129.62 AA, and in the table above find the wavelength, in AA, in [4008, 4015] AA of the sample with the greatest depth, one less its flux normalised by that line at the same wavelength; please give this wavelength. 4008.76 AA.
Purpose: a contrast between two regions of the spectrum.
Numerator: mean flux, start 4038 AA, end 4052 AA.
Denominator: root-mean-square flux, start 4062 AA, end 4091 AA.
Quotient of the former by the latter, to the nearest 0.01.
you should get 0.95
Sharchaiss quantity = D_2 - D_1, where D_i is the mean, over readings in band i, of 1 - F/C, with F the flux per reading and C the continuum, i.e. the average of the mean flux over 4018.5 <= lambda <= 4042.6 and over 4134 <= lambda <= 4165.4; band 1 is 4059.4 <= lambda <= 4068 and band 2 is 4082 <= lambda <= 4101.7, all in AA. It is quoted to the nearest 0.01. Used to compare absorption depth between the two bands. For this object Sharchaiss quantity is -0.10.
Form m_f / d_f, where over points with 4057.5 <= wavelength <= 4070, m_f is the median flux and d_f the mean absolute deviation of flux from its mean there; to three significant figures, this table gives 212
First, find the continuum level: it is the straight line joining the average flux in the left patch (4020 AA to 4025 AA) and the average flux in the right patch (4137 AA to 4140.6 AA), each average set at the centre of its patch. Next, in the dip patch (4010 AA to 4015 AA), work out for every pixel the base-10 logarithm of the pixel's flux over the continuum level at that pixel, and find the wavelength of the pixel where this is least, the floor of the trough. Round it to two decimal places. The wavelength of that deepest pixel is 4014.31 AA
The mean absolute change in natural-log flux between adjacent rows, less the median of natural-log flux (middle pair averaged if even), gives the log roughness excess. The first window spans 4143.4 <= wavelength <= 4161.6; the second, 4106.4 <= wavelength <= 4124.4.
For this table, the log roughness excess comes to -1.46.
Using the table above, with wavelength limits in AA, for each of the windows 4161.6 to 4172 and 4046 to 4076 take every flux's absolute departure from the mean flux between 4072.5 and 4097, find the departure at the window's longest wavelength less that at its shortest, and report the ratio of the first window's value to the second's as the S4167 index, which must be -0.39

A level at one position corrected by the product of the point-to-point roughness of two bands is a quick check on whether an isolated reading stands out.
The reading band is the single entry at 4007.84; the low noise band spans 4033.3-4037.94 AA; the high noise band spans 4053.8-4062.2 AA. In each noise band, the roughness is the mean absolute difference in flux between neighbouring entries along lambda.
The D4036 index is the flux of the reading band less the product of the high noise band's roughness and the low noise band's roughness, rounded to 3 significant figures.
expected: 4.39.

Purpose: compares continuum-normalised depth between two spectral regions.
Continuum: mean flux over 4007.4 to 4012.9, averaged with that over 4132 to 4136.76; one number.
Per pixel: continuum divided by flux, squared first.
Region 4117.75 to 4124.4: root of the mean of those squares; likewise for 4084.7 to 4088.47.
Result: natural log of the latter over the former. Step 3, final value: -0.14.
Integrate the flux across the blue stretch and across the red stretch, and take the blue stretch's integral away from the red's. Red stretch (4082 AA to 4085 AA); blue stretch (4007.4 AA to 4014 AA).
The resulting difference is -16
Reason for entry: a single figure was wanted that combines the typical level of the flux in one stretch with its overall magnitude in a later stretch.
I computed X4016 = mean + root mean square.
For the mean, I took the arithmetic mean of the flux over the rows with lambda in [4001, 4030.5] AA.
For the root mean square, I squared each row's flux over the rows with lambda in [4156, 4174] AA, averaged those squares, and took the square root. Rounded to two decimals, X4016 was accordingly 8.16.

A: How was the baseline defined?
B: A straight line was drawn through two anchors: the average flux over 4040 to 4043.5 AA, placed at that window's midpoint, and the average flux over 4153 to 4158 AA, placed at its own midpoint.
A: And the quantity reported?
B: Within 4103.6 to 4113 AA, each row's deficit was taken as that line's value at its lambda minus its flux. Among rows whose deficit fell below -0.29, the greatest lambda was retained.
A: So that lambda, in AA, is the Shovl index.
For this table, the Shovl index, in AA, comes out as 4112.54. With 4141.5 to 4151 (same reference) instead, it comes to 4147.73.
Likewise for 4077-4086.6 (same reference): 4086.11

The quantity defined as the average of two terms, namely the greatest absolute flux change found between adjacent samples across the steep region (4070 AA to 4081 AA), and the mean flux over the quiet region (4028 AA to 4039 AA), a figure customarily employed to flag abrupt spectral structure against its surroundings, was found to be 2.12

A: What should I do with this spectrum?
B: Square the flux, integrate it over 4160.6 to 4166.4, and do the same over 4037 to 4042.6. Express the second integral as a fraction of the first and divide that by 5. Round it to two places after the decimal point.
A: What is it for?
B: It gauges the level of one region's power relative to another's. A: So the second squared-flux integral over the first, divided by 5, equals 0.23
